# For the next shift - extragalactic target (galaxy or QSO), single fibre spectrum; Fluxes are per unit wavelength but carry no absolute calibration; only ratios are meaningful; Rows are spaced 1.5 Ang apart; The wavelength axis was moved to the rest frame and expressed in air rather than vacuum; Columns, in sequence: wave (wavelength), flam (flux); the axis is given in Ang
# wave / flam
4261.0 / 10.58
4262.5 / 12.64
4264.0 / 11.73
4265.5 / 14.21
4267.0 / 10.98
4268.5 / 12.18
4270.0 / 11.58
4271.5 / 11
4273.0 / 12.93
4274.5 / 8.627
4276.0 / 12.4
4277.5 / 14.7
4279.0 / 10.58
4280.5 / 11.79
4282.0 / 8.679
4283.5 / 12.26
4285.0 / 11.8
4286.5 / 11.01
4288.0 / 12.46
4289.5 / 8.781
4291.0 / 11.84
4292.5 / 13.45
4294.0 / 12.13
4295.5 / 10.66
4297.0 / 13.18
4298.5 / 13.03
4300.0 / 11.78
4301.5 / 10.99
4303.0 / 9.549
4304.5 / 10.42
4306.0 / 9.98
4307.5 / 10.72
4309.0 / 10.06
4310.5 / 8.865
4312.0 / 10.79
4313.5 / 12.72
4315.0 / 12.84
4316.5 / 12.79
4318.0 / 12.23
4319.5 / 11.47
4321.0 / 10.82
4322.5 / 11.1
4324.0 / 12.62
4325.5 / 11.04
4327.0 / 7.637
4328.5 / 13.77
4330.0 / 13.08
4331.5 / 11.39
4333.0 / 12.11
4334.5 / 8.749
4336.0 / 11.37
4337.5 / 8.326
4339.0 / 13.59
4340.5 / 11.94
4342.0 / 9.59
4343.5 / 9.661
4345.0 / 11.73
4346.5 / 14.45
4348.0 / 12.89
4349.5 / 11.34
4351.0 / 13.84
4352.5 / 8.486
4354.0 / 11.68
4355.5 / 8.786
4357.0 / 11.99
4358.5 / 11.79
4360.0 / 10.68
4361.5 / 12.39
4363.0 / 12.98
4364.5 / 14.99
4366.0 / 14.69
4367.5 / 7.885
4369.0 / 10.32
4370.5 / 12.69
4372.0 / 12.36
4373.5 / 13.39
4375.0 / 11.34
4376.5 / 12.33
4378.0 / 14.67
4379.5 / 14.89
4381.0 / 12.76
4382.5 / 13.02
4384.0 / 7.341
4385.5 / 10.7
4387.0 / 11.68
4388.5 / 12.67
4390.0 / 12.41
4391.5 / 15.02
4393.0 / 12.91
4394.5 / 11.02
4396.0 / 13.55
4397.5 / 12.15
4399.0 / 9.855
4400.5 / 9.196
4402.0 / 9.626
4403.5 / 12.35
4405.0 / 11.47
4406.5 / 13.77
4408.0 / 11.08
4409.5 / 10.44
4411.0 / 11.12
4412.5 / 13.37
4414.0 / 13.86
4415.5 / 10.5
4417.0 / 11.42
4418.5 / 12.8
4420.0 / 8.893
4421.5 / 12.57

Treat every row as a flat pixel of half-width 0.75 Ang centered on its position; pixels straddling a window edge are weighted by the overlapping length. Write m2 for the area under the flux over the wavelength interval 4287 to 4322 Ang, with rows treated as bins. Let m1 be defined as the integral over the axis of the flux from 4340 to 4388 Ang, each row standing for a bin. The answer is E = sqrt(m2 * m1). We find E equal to 476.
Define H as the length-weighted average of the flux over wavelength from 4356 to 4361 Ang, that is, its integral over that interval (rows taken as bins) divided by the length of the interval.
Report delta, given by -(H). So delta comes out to -11.4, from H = 11.4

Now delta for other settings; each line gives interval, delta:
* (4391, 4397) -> -13.0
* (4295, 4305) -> -11.4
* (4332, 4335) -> -10.6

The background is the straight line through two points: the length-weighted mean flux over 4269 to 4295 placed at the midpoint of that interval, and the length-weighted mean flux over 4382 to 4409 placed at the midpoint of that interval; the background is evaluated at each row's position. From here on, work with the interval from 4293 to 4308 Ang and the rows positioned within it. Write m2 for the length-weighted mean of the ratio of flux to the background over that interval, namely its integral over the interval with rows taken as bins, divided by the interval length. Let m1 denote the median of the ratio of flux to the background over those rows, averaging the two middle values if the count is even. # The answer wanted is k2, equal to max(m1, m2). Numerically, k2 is 0.98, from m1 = 0.94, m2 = 0.98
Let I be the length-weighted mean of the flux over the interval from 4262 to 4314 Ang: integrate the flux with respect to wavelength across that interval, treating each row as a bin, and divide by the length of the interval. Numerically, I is 11.4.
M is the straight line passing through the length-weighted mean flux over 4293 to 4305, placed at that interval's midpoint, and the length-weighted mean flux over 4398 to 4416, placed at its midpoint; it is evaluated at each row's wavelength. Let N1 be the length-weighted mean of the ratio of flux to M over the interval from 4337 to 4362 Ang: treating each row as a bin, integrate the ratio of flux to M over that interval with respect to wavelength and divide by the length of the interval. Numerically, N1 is 0.9920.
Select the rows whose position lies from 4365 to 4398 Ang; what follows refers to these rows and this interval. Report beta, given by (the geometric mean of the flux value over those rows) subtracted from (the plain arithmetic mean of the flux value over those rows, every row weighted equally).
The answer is 0.18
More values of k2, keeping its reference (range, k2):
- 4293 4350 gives 0.98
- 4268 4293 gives 1.02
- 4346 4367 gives 1.05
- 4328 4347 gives 1.01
